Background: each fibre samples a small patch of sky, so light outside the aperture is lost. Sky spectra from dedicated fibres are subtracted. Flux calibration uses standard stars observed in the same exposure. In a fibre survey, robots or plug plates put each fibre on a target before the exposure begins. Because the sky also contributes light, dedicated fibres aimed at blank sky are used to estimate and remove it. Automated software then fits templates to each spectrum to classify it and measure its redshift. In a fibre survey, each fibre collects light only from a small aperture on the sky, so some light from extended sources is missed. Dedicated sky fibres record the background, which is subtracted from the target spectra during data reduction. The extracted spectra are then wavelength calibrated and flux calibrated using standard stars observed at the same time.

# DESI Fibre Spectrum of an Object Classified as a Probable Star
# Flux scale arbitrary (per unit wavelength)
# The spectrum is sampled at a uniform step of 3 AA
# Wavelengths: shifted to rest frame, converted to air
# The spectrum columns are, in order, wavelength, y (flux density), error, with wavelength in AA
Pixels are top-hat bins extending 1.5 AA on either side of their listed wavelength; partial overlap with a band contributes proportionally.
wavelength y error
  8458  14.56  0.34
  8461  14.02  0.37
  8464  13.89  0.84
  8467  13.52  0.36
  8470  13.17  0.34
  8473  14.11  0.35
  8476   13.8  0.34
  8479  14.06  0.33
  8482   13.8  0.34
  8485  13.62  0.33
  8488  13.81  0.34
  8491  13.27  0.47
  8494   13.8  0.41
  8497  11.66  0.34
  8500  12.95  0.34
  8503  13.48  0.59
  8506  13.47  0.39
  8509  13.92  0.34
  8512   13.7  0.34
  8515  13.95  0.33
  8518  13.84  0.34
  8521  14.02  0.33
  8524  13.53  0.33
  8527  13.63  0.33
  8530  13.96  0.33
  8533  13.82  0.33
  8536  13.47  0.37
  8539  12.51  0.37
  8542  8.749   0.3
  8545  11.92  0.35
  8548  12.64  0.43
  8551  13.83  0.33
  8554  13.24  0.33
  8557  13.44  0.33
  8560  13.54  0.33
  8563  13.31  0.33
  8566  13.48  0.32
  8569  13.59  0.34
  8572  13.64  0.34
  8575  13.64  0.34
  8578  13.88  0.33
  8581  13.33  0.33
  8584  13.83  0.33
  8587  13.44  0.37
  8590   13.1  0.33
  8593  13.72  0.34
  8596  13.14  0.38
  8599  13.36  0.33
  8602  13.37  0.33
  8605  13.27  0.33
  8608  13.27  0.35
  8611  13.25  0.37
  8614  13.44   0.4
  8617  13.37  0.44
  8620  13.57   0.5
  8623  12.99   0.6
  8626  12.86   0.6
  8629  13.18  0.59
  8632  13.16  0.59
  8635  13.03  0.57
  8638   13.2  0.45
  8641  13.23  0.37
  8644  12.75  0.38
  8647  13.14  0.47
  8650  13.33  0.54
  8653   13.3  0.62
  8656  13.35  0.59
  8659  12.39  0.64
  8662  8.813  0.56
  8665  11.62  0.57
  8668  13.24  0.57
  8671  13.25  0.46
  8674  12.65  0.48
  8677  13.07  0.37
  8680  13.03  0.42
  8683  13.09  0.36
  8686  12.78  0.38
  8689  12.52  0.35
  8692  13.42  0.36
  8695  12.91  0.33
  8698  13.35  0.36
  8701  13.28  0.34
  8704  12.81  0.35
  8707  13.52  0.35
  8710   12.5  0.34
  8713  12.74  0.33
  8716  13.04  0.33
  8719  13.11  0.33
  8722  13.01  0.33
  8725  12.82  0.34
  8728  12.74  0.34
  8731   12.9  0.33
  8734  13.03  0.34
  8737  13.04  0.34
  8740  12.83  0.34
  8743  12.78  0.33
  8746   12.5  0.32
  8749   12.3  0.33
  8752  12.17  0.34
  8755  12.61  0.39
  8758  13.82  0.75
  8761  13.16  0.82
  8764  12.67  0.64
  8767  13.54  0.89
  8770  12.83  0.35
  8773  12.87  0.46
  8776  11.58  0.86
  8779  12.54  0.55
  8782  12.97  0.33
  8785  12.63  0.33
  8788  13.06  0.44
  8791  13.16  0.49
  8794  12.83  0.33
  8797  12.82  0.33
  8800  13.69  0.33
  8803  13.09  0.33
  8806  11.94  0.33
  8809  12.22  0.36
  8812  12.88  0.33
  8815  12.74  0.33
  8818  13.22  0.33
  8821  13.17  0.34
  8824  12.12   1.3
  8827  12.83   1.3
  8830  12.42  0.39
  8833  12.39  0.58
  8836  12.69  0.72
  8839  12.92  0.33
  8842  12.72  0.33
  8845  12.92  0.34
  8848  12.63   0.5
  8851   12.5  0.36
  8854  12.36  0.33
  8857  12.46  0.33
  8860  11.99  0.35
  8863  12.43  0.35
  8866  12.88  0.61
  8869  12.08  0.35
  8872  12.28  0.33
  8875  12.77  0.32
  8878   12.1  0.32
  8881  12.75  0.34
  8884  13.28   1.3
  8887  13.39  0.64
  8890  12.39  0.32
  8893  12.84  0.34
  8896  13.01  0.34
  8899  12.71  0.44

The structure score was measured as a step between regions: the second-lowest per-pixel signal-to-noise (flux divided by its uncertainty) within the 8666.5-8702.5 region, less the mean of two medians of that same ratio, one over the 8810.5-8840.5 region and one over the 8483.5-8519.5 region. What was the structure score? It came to -11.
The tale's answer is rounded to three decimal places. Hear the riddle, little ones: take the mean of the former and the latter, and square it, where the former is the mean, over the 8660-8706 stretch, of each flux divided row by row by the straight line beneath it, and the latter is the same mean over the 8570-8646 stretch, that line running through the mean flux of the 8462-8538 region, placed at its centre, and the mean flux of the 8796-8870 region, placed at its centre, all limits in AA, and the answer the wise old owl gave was 0.970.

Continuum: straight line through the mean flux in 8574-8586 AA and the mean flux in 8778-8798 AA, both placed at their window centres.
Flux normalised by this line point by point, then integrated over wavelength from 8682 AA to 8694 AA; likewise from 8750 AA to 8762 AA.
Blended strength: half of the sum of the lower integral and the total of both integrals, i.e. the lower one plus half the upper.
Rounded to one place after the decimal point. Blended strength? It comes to 17.7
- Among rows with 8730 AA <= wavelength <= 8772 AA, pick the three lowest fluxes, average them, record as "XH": 12.3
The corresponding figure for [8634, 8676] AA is 10.9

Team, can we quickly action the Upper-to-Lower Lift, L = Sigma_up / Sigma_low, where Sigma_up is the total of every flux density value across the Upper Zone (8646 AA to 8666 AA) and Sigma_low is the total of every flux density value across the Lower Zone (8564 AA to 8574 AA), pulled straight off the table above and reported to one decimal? 2.1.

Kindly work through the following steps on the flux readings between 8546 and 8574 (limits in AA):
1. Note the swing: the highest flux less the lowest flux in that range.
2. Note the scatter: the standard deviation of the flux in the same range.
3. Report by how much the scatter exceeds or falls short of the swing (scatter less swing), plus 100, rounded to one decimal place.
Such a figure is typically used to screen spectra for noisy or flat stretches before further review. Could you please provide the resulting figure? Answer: 99.1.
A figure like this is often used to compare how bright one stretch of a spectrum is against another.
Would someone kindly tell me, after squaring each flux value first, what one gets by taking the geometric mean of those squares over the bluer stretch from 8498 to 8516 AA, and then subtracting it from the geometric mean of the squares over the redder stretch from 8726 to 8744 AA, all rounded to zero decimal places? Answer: -18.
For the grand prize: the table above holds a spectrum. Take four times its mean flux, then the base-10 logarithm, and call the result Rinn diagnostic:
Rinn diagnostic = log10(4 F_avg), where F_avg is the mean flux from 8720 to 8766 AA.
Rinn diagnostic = 1.71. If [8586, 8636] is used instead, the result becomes 1.72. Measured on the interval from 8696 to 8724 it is 1.72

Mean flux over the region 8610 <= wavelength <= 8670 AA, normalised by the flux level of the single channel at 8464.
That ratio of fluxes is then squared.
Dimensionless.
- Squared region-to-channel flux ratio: 0.86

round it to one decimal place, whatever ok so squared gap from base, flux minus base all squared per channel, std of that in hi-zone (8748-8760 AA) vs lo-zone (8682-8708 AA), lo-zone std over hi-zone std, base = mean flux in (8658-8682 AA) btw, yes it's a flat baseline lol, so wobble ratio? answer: 0.5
